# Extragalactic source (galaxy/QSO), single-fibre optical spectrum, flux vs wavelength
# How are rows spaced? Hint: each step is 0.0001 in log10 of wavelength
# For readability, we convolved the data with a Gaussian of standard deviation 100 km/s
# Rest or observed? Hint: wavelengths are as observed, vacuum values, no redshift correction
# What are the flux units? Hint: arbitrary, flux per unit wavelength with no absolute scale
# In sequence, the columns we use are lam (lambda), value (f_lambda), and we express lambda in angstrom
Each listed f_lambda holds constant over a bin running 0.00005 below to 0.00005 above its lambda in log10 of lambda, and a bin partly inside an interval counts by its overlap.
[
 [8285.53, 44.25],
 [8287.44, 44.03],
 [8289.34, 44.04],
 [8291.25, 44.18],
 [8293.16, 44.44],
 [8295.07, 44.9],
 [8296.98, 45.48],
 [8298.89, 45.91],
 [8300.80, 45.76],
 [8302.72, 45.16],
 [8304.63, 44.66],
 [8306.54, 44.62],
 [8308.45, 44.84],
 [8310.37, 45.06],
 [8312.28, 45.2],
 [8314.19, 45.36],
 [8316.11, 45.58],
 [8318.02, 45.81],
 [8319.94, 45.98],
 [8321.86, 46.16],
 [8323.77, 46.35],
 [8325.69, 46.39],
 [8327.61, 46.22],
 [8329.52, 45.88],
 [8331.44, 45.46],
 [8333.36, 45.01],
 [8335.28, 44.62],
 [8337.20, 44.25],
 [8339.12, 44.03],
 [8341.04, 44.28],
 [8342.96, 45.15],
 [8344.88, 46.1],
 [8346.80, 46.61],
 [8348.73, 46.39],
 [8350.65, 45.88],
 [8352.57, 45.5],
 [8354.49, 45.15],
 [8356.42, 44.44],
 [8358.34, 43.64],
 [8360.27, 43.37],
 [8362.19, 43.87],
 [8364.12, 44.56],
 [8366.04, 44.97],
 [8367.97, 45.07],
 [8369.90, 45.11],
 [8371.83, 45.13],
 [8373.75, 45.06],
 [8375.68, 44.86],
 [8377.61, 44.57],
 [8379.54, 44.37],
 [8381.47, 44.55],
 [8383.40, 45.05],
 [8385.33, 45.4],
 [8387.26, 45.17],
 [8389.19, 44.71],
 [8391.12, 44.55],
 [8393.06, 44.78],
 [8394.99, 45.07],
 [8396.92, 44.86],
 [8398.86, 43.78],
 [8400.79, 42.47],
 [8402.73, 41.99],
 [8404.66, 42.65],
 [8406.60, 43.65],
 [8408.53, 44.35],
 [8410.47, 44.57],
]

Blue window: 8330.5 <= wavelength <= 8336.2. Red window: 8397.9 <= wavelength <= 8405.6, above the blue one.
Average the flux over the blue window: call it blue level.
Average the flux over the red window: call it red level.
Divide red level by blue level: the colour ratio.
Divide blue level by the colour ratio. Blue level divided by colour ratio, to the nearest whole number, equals 47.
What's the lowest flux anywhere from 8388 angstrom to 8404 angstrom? 41.99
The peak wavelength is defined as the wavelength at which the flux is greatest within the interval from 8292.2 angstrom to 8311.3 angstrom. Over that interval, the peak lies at 8298.89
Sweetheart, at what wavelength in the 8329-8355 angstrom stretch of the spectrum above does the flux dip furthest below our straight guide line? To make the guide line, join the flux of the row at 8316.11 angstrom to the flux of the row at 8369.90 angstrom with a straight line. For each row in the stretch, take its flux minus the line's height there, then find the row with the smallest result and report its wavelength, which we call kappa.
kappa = 8339.12 angstrom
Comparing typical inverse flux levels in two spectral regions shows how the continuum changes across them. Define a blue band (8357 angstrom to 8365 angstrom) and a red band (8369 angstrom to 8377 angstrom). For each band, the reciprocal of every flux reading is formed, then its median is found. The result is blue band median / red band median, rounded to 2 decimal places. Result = 1.03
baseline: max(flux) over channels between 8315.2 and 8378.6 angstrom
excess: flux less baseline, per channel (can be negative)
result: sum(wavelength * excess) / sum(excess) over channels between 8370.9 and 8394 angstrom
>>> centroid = 8382.6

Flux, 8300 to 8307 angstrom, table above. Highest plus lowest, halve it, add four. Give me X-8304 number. 49.19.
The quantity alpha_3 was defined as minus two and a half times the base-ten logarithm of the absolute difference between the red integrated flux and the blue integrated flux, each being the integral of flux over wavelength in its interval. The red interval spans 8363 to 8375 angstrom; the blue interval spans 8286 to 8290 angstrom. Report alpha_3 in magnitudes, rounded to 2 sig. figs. -6.4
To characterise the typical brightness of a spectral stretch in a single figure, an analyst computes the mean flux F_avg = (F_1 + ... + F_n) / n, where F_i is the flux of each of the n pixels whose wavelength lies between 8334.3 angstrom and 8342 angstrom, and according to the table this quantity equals 44.3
